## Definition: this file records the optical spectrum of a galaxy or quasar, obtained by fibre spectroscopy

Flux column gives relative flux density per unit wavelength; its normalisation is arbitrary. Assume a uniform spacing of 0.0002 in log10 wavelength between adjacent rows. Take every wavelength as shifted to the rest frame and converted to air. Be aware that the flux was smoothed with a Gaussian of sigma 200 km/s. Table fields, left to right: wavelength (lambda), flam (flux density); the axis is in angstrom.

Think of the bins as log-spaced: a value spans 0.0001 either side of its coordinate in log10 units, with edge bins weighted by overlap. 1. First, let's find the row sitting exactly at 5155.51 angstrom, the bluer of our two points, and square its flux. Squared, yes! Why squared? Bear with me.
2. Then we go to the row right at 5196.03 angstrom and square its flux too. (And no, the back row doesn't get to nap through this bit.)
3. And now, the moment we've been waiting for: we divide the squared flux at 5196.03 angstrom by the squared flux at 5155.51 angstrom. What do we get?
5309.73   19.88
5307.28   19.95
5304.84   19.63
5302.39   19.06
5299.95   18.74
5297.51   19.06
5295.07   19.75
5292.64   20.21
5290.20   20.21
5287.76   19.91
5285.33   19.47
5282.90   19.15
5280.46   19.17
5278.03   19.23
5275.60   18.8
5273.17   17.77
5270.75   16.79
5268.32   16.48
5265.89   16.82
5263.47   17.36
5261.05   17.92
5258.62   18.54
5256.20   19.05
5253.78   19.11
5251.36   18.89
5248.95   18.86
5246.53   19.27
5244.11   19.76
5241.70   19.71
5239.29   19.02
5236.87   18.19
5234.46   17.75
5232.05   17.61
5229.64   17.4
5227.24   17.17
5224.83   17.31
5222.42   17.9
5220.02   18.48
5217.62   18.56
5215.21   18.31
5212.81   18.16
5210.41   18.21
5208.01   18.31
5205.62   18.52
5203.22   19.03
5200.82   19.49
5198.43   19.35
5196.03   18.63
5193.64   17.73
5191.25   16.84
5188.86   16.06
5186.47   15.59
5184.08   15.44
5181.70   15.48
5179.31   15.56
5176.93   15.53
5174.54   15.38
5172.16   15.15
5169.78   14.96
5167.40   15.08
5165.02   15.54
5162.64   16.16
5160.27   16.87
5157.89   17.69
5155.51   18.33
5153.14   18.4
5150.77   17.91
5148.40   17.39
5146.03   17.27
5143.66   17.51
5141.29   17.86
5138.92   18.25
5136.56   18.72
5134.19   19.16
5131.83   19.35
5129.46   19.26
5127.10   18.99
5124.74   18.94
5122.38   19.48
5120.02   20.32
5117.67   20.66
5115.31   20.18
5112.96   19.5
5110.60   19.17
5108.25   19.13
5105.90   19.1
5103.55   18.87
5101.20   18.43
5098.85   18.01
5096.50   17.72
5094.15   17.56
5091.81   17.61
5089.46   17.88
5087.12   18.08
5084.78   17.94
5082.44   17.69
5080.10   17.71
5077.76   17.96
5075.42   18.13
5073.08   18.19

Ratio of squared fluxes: 1.03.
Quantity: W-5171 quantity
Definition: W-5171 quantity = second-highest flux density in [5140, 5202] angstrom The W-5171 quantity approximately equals 19.35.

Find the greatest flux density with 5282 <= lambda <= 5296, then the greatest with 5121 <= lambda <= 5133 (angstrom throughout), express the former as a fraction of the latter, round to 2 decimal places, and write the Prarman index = 1.04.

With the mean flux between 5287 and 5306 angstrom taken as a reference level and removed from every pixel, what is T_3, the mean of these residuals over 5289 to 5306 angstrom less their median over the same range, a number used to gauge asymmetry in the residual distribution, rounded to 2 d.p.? -0.11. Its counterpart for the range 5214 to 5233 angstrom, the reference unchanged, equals 0.09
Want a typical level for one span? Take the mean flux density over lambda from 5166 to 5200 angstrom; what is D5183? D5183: 16.2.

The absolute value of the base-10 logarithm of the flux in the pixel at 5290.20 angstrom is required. 1.31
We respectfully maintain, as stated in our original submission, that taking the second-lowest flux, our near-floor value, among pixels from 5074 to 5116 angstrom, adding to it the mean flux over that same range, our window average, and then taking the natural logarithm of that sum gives 3.58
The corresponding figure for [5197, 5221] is 3.61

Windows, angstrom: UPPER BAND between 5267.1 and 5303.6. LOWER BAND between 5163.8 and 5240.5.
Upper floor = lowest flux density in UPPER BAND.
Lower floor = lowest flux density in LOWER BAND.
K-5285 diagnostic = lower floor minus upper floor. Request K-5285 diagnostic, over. -1.5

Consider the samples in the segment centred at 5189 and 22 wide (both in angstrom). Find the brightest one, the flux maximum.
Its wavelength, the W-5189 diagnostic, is 5198.43 angstrom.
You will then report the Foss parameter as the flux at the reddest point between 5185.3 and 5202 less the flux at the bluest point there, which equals 3.9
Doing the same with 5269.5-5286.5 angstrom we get 2.7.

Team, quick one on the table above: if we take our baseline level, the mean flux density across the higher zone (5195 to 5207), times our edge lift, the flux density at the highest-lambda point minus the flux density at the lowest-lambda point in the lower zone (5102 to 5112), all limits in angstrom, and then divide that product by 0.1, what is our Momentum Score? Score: 57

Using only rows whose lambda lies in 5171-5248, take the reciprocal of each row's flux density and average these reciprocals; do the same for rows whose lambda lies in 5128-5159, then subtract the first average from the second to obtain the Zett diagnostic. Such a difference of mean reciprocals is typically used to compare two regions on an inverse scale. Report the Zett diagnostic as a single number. -0.002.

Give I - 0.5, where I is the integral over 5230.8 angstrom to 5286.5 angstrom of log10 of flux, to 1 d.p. 70.0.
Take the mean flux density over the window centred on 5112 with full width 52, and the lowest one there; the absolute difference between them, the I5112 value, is 1.4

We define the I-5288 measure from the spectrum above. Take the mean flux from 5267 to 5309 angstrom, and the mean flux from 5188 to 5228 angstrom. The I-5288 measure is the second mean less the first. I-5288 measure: -0.9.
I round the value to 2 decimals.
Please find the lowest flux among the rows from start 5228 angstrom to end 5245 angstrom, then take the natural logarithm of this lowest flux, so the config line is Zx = 2.86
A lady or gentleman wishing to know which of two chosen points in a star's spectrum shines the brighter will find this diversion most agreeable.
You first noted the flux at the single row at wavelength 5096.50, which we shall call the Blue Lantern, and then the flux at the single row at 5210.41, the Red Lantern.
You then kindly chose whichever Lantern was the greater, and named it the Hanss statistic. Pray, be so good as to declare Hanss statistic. 18.2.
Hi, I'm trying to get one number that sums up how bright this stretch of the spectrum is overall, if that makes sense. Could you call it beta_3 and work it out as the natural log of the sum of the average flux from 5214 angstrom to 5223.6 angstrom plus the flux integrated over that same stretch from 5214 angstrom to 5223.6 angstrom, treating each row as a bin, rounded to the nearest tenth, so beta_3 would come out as 5.3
